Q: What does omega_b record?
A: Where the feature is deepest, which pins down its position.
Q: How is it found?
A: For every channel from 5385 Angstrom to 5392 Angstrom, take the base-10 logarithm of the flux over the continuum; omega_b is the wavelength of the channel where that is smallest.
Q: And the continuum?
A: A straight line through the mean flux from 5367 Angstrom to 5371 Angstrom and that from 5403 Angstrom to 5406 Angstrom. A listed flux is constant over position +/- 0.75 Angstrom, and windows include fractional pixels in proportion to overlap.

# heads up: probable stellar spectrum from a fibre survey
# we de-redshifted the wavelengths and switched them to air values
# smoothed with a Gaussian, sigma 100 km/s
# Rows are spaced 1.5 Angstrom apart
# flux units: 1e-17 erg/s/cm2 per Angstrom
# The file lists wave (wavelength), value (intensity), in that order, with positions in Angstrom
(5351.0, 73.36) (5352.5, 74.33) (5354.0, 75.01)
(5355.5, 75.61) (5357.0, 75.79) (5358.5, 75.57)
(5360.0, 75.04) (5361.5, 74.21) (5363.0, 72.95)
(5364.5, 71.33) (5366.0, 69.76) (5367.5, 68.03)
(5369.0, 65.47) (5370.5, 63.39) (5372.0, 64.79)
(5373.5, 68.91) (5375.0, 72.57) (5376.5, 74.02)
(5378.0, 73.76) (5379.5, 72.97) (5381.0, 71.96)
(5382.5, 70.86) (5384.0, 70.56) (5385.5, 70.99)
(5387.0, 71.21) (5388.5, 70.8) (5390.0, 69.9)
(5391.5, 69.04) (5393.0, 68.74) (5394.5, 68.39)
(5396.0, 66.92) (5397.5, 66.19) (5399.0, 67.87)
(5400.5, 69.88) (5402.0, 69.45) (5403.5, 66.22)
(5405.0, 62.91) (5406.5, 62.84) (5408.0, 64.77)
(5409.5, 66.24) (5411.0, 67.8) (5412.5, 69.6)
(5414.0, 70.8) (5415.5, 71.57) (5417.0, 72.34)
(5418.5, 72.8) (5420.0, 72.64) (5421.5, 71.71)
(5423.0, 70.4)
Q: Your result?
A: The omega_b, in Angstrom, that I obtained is 5391.5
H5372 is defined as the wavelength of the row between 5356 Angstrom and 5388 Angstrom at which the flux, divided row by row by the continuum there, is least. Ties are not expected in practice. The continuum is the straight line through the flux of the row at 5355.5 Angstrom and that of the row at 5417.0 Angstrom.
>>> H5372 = 5370.5 Angstrom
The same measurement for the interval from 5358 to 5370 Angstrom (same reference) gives 5369.0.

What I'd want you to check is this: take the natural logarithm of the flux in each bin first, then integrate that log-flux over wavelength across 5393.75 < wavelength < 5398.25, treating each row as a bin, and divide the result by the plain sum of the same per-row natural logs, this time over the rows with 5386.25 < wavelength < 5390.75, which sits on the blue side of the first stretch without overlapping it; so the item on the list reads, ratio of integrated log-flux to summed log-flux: 1.5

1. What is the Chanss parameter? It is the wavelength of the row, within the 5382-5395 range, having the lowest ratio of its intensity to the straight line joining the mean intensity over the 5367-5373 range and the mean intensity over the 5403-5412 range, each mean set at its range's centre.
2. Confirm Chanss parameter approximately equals 5394.5 Angstrom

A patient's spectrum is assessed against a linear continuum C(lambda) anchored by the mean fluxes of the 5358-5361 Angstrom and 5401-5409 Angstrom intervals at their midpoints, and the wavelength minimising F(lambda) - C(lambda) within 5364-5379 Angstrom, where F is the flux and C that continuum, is 5370.5 Angstrom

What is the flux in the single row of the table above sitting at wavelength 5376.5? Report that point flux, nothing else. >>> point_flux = 74.02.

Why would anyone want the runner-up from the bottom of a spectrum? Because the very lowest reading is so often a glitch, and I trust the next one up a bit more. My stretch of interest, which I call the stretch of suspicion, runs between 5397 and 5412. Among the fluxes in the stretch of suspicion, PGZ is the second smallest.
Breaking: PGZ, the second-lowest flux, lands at 62.91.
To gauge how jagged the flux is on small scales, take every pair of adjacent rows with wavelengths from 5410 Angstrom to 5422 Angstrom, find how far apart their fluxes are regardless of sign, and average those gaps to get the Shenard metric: 0.87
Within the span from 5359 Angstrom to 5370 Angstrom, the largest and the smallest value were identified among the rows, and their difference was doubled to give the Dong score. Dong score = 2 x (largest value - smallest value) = 19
